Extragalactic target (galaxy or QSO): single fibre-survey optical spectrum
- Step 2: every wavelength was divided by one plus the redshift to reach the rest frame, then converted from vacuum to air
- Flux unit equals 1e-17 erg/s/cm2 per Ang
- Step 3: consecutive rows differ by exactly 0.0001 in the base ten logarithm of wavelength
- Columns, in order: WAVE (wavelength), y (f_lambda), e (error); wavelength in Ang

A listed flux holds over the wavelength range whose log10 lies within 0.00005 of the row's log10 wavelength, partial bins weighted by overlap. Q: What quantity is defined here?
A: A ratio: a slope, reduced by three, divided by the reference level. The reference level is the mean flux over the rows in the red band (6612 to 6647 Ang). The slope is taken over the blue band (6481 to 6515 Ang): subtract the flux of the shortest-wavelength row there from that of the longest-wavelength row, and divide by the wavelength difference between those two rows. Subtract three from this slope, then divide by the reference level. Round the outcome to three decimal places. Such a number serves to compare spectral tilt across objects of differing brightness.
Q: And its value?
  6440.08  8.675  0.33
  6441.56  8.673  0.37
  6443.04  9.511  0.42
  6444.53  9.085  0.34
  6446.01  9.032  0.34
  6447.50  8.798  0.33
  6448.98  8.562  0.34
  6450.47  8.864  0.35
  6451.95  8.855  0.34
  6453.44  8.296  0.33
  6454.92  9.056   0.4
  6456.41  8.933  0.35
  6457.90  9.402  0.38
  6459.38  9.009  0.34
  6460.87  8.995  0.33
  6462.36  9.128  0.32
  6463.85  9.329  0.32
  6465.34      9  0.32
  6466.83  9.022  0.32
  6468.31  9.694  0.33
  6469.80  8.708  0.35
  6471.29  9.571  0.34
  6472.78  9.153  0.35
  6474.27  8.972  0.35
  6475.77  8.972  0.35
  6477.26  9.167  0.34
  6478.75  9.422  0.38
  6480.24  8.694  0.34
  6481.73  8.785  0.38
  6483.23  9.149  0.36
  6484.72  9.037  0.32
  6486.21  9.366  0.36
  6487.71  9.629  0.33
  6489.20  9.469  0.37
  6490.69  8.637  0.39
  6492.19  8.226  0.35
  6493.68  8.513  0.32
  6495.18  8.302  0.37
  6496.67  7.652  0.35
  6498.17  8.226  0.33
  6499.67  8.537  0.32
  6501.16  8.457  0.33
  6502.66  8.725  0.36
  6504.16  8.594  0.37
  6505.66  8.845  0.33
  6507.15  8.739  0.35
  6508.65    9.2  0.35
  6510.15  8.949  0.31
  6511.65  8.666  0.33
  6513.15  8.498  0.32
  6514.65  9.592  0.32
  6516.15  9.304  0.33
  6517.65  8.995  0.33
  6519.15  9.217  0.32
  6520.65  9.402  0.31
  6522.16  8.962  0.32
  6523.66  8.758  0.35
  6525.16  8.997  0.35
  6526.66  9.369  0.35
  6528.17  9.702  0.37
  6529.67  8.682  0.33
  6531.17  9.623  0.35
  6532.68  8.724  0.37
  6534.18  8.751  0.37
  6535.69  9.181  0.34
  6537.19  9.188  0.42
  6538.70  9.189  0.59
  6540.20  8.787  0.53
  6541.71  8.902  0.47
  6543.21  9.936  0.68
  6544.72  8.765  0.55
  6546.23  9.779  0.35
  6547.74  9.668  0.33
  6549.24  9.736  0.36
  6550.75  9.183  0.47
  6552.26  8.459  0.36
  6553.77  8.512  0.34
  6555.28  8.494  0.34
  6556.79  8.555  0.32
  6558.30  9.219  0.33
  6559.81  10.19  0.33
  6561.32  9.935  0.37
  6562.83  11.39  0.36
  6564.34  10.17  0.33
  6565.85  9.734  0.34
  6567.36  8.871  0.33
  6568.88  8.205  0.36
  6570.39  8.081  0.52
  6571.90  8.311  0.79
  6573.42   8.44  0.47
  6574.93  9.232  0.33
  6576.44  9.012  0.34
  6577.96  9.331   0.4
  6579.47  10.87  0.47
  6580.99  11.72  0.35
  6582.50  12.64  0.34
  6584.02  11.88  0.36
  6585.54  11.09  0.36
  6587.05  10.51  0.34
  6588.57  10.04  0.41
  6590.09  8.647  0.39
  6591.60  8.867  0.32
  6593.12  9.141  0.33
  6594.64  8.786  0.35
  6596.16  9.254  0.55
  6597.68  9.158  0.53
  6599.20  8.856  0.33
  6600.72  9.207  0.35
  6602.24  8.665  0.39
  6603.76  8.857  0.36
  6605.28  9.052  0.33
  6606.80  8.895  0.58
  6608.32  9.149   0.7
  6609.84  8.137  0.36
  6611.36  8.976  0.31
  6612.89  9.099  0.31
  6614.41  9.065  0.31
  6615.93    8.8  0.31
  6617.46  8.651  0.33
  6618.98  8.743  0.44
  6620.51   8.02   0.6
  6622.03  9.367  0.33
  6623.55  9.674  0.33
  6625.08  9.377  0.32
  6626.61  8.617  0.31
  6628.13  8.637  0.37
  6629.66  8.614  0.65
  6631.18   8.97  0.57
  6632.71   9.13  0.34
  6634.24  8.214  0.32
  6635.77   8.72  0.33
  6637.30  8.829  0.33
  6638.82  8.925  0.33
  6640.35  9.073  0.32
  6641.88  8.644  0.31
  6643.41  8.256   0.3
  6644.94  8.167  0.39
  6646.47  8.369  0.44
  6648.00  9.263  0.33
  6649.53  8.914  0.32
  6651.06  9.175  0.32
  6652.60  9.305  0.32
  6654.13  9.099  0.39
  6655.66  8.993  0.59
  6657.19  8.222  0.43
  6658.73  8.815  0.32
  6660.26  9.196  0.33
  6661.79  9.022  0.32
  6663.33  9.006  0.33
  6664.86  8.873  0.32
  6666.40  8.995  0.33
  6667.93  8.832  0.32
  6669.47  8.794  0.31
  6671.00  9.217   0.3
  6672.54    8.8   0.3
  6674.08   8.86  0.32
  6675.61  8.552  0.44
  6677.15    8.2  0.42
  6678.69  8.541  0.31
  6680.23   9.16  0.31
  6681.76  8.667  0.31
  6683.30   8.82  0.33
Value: -0.339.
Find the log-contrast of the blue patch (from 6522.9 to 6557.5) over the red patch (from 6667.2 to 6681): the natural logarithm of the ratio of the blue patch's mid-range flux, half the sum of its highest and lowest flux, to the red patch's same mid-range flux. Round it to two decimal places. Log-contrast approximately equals 0.05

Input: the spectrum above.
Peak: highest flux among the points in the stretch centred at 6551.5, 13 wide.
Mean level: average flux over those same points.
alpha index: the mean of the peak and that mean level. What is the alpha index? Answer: 9.41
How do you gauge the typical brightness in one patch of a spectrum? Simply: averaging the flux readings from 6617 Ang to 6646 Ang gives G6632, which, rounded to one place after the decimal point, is 8.8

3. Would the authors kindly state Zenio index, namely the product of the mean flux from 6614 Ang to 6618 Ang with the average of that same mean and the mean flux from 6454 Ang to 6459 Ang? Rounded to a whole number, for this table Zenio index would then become 79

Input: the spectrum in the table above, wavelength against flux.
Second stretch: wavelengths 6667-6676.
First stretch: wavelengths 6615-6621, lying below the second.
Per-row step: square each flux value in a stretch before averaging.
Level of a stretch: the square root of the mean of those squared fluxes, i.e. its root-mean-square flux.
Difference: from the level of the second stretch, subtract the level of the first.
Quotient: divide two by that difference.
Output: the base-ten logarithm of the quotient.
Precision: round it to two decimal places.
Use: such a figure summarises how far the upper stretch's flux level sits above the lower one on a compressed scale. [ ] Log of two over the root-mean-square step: 0.85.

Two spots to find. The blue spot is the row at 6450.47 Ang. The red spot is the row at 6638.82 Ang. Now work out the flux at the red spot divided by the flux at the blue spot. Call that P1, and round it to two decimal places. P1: 1.01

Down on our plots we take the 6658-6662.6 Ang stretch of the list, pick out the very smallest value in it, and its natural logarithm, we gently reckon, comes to 2.18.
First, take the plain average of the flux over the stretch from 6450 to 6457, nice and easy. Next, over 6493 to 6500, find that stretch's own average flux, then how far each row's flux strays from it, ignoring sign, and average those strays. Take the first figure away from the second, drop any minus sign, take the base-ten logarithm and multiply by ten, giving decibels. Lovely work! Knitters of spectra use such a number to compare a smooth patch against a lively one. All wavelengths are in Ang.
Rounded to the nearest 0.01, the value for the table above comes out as 9.32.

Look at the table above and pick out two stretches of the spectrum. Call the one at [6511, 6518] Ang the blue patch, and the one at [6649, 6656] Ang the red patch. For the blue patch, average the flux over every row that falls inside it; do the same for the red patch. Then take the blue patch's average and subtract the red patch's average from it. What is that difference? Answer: -0.1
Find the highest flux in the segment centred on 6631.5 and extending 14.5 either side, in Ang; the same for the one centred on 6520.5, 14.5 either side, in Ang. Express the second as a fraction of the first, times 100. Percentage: 100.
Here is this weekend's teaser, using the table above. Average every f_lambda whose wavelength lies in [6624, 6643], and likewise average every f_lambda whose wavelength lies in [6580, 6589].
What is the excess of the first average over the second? -2.5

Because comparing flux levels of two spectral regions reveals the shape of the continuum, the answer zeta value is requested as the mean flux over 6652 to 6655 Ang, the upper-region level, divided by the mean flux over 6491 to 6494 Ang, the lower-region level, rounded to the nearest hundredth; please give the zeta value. 1.10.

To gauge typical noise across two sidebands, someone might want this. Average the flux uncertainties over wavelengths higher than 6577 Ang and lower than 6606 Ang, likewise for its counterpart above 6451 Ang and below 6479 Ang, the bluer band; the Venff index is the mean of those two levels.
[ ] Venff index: 0.363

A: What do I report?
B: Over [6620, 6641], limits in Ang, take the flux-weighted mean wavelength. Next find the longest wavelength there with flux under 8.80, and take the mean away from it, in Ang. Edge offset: 5.4 Ang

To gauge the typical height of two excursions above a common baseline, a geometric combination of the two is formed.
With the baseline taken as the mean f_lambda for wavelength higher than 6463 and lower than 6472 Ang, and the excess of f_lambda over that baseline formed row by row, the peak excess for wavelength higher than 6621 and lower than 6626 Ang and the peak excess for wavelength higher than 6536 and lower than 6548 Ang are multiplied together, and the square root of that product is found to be 0.57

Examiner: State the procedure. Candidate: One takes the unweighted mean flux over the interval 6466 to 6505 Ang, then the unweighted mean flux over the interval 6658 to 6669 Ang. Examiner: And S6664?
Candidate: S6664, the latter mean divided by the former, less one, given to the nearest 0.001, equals 0.010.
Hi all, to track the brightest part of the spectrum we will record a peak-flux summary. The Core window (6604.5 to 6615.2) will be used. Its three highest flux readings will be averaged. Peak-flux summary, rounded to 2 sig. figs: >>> 9.1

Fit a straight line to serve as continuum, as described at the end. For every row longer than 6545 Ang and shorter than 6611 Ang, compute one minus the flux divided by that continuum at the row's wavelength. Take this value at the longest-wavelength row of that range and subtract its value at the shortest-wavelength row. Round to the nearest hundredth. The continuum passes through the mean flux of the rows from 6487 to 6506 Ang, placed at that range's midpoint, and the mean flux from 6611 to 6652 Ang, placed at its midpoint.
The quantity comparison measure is 0.20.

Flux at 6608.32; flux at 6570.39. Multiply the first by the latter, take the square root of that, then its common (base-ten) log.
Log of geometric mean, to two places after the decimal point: 0.93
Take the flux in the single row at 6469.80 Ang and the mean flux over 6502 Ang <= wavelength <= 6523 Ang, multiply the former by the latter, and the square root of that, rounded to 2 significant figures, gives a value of 8.8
